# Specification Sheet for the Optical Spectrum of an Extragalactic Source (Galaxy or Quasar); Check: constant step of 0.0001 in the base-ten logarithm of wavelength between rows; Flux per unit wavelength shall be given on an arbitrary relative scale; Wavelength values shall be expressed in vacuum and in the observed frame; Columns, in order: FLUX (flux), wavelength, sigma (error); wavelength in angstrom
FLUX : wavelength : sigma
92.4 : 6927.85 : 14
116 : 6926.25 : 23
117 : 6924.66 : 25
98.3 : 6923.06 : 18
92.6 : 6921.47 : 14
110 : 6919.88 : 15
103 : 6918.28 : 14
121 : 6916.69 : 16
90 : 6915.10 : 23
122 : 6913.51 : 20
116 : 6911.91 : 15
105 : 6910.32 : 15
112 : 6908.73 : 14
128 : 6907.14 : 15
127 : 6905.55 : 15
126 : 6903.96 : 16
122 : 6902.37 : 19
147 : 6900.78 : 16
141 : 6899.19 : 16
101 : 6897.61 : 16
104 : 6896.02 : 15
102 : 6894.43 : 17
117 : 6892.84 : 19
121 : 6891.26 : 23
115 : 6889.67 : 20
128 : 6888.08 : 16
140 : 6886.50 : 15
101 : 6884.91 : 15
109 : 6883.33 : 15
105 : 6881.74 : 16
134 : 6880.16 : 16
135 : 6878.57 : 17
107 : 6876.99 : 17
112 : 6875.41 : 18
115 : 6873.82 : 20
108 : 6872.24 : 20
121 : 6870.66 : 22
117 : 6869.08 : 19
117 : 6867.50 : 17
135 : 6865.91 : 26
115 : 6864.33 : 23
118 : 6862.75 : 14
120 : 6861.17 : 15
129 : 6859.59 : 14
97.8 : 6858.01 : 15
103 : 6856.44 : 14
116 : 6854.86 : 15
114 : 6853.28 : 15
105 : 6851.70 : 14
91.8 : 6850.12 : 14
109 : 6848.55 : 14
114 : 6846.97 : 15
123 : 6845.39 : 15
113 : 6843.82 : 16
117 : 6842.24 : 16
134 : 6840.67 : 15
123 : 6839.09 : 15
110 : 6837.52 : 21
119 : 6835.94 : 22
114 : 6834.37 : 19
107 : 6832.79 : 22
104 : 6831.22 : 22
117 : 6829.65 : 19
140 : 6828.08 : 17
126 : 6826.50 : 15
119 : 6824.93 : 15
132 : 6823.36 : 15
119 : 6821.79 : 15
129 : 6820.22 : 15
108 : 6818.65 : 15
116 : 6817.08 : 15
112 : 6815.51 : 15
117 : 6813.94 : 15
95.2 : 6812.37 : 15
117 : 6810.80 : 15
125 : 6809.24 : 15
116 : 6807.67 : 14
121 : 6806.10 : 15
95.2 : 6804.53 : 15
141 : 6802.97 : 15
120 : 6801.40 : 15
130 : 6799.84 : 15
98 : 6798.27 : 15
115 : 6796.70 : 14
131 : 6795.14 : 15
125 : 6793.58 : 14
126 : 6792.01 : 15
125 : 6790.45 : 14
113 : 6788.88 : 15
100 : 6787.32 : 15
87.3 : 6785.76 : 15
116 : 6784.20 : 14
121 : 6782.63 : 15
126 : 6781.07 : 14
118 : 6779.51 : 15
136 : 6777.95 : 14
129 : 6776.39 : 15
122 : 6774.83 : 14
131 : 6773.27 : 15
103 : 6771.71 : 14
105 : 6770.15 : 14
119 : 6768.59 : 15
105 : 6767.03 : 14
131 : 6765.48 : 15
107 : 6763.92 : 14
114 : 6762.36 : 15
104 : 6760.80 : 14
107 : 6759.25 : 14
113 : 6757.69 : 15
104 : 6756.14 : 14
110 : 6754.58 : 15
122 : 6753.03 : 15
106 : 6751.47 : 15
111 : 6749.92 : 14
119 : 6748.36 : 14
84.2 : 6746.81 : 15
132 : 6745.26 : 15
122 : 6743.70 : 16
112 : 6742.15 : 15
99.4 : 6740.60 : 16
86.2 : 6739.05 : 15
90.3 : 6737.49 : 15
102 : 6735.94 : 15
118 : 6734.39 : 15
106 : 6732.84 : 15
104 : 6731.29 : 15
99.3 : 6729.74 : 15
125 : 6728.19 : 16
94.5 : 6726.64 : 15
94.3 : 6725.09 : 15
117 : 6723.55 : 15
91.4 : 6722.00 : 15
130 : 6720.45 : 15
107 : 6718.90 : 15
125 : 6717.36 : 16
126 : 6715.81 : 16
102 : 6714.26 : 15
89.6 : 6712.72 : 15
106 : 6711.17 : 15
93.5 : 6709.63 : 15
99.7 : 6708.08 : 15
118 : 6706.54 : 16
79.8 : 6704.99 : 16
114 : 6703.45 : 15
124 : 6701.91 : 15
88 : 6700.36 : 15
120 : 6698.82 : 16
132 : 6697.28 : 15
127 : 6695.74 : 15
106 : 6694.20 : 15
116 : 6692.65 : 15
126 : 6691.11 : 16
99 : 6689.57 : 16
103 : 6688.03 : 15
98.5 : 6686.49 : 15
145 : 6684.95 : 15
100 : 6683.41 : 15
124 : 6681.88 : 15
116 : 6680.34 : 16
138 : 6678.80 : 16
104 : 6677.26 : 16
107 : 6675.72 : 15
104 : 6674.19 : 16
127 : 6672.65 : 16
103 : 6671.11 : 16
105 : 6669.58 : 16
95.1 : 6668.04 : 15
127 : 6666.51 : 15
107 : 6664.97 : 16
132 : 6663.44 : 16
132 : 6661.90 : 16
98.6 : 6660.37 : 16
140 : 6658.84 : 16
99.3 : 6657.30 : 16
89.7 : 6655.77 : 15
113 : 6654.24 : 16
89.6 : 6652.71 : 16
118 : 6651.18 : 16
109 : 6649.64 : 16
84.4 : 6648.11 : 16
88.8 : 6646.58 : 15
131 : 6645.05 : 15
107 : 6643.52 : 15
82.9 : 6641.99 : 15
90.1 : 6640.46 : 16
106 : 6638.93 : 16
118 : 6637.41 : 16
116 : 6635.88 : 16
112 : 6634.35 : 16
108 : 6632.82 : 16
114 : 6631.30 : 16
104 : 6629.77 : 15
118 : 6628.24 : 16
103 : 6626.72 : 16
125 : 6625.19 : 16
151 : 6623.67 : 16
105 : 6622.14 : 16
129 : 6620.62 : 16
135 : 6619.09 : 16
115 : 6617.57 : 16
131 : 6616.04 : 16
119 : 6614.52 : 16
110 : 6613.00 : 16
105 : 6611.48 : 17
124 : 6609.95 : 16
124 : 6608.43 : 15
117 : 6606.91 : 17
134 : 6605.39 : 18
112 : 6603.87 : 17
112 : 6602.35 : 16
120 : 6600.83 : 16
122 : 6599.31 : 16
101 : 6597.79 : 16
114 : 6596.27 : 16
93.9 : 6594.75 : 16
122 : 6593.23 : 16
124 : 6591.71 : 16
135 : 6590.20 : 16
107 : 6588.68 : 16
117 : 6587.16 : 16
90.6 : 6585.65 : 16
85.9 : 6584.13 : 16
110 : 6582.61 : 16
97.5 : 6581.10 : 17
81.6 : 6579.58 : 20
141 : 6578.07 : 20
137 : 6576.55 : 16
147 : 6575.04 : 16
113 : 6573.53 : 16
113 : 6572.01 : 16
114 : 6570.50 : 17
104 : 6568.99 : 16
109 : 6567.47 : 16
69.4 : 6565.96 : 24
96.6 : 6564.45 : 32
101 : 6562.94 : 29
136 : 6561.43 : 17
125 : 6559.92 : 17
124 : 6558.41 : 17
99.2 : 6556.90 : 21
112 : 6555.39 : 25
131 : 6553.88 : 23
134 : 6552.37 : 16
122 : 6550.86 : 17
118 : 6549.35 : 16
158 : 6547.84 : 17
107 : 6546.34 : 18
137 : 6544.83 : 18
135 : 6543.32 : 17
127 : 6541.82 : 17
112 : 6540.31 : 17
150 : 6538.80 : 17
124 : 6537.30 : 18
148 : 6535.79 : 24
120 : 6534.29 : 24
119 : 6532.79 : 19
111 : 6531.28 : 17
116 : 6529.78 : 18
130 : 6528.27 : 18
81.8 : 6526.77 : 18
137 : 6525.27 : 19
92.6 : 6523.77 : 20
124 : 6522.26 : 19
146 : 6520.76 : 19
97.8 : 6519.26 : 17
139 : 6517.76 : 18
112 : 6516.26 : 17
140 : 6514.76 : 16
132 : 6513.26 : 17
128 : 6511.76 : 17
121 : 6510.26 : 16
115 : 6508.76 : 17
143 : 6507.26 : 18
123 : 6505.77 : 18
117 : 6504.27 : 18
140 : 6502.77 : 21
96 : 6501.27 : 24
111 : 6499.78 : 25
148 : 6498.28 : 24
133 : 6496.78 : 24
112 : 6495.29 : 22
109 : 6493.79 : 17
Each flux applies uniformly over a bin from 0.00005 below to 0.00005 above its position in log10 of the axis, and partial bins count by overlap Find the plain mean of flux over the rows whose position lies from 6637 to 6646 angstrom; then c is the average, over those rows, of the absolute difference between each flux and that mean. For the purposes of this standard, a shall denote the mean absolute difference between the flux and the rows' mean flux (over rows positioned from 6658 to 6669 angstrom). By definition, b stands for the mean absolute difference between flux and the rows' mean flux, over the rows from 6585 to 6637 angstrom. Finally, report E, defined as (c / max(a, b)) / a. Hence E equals 0.051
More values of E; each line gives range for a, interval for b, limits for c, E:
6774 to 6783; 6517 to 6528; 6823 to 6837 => 0.077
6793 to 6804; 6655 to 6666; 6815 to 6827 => 0.037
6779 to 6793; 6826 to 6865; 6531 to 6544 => 0.120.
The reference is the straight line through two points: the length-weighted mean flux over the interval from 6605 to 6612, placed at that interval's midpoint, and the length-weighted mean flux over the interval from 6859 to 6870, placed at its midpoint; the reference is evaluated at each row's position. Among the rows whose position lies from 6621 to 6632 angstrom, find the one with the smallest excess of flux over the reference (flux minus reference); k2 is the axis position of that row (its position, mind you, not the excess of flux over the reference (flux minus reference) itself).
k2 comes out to 6626.72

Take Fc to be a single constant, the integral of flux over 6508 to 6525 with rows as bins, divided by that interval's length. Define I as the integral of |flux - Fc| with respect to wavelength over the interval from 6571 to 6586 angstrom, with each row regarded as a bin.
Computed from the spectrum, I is 330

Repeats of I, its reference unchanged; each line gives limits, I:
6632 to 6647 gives 272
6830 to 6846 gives 140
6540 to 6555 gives 176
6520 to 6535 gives 214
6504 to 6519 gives 151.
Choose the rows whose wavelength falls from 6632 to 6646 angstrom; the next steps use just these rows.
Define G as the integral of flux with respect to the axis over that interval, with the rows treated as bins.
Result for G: 1508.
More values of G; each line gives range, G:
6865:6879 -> 1653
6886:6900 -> 1658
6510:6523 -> 1650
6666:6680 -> 1569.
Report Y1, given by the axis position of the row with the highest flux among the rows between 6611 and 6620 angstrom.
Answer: 6619.09 angstrom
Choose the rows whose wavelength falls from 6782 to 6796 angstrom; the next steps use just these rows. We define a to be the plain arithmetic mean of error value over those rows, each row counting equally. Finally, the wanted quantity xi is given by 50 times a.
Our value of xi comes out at 733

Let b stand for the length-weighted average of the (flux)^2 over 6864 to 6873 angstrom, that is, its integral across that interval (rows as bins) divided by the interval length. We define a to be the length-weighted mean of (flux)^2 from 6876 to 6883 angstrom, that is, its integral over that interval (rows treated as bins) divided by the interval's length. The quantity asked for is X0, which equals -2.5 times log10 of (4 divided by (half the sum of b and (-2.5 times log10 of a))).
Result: 8.13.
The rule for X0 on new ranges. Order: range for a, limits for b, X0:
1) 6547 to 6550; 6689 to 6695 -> 8.00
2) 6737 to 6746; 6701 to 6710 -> 7.87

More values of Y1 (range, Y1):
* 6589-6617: 6590.20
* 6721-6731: 6728.19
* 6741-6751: 6745.26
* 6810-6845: 6828.08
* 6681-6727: 6684.95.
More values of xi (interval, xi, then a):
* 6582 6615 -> 809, 16.2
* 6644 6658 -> 783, 15.7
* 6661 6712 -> 773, 15.5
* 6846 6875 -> 850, 17.0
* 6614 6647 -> 789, 15.8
